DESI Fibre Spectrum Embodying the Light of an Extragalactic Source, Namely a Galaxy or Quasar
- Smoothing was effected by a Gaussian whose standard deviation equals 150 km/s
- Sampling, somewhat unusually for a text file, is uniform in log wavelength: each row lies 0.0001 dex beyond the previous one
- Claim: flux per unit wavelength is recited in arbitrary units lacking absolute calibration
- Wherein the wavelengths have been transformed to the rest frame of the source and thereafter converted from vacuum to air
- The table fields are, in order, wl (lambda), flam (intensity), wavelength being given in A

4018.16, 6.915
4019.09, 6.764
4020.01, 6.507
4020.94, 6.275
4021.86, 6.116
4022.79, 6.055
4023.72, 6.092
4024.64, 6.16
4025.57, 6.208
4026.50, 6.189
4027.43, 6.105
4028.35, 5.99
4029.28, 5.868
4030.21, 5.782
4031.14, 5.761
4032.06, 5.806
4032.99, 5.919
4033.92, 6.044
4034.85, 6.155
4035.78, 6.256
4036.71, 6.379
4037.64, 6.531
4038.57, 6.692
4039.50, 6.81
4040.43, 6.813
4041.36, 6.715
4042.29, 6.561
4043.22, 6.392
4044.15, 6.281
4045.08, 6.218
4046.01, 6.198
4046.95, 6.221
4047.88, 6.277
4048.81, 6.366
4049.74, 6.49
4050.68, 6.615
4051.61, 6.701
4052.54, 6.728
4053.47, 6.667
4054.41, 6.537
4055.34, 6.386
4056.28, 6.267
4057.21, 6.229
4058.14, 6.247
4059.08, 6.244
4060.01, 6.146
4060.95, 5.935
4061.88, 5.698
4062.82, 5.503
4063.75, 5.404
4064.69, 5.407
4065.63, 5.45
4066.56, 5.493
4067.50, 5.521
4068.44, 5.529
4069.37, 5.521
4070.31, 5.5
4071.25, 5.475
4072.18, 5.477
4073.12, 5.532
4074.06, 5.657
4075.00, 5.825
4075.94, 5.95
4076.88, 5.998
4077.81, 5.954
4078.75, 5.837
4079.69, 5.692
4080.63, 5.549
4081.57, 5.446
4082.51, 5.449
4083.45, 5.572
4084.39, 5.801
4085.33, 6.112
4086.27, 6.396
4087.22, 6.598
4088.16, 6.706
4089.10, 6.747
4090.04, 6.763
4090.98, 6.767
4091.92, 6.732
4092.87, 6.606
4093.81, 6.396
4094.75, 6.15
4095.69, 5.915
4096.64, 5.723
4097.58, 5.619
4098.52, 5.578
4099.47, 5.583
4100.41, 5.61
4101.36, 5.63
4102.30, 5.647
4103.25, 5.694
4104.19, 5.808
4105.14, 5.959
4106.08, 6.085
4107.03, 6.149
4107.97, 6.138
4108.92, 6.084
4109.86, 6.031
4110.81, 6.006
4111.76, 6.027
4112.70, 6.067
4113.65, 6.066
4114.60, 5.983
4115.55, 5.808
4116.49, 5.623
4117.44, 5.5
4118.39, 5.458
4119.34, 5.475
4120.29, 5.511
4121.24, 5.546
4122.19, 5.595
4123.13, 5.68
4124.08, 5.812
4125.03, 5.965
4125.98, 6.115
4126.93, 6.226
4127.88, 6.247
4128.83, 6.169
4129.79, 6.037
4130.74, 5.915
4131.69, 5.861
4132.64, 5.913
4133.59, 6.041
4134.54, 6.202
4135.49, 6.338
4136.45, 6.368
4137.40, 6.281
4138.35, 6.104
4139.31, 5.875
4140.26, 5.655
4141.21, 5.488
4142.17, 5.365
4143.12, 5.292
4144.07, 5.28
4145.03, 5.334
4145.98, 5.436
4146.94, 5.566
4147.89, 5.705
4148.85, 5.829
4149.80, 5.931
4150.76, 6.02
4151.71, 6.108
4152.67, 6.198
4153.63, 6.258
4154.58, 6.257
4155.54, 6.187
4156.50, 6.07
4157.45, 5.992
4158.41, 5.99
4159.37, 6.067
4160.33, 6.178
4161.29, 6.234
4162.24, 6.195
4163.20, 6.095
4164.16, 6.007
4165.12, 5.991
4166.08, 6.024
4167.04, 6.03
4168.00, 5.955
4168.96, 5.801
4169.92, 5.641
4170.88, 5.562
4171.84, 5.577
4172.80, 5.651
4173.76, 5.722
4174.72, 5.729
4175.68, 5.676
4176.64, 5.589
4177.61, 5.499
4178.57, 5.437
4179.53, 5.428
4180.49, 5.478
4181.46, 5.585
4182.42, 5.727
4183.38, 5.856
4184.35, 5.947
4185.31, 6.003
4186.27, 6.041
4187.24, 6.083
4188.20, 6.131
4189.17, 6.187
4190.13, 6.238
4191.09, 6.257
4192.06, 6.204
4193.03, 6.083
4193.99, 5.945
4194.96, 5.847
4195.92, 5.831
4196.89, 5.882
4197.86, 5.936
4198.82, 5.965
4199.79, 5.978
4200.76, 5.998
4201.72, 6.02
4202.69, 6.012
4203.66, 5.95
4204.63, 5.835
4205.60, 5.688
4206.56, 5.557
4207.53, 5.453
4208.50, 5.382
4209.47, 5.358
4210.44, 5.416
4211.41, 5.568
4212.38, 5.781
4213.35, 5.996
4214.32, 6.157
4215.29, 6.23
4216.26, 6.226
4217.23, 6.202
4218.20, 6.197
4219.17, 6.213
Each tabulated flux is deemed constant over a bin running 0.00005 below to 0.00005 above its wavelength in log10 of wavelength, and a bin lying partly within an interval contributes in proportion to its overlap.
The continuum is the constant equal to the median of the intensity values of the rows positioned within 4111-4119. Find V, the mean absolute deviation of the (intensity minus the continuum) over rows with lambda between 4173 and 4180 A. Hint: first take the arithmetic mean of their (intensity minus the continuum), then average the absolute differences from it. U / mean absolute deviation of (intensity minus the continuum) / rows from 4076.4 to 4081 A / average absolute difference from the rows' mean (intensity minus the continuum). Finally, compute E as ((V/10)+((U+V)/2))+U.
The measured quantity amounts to 0.29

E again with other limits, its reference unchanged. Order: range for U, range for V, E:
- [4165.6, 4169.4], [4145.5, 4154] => 0.25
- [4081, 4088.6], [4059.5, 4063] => 0.80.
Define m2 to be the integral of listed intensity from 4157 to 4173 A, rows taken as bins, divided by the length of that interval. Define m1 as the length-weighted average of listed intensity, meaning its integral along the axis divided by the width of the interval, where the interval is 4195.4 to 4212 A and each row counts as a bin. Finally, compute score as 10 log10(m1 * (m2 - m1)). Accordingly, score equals 0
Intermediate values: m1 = 5.76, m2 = 5.94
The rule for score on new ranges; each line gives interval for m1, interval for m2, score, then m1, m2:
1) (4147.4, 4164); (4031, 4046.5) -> 2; 6.08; 6.34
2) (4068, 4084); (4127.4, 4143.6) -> 2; 5.65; 5.95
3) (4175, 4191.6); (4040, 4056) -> 6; 5.83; 6.48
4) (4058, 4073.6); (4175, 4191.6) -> 0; 5.64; 5.83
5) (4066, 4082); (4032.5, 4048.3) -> 6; 5.65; 6.38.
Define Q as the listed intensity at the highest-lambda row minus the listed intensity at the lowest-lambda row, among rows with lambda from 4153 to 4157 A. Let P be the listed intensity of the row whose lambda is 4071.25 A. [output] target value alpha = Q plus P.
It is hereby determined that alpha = 5.29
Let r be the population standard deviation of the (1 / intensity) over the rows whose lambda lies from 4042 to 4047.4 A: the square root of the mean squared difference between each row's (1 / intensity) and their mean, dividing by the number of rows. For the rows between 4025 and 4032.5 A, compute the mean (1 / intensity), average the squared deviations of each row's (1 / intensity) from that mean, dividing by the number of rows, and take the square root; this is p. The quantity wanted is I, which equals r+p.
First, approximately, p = 0.0048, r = 0.003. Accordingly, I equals 0.0080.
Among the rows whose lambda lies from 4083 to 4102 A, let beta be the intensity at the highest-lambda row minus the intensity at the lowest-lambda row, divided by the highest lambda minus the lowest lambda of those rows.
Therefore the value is 0.003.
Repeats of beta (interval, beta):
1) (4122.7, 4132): 0.021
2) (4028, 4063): -0.014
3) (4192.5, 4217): 0.006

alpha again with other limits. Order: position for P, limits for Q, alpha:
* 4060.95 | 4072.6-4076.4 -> 6.35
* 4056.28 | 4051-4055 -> 6.10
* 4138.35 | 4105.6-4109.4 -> 6.10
